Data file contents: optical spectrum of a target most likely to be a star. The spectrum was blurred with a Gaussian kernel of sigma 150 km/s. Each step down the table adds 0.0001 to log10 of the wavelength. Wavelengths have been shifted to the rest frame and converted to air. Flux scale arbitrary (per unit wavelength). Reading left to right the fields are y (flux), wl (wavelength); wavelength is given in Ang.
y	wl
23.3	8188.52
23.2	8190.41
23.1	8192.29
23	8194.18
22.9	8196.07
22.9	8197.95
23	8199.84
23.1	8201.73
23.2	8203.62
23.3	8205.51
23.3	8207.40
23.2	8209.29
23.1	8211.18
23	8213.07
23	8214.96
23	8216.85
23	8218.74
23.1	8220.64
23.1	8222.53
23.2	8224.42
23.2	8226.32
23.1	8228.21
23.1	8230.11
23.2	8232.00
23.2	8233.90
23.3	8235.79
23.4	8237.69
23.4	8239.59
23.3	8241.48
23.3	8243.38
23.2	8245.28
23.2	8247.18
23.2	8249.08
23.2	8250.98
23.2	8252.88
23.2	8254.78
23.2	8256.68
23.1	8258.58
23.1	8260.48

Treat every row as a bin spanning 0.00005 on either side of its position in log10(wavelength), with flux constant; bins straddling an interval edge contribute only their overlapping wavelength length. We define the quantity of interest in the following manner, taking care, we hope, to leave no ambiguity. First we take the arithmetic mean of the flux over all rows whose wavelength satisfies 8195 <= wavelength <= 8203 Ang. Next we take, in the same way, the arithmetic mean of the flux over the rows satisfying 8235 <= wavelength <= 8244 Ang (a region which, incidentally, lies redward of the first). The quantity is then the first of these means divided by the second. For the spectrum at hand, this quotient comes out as 0.98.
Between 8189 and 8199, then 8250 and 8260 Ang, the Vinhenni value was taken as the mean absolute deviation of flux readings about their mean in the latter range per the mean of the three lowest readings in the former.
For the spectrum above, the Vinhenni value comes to 0.0014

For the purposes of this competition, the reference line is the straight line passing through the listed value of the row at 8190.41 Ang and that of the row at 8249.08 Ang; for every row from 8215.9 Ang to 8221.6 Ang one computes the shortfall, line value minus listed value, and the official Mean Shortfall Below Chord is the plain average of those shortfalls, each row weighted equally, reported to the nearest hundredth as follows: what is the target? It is 0.17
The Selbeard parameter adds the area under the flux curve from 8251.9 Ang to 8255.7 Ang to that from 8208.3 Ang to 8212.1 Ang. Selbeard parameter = 176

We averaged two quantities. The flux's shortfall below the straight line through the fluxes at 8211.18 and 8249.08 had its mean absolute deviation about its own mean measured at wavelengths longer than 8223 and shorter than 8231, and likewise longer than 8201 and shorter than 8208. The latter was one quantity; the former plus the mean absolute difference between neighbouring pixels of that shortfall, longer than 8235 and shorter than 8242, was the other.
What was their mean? 0.10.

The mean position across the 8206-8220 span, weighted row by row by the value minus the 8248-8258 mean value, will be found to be 8216.4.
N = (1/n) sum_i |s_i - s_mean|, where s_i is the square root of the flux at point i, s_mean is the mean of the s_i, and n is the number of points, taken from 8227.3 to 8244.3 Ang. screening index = 0.010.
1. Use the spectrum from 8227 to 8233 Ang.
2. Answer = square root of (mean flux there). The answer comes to 4.810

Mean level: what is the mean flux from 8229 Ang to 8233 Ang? 23.1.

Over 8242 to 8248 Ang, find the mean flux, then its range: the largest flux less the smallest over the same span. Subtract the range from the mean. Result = 23.1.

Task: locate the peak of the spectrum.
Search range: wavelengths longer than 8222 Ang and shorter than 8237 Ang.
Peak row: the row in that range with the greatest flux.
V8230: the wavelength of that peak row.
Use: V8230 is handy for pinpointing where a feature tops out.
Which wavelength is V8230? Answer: 8235.79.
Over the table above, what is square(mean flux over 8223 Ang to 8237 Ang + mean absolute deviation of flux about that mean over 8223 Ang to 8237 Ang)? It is 540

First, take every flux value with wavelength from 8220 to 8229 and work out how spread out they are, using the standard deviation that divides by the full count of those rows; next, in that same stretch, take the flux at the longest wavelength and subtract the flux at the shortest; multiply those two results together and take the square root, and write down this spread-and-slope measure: 0.00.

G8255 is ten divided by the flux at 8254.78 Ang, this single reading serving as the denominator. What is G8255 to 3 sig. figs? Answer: 0.431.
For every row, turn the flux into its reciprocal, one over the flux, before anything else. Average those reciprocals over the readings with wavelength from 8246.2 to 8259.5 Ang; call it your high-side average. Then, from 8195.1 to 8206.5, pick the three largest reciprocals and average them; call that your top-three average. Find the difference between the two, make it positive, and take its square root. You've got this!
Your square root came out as 0.022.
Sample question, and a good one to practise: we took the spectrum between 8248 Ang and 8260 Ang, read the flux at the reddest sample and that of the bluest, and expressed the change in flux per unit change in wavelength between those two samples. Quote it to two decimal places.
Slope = -0.01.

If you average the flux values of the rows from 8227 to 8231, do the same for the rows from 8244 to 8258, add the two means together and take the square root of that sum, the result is 6.804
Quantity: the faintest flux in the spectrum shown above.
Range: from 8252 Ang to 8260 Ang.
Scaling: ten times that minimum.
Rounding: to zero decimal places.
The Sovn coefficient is 231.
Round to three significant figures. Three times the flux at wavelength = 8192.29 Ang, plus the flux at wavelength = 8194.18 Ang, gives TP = 92.3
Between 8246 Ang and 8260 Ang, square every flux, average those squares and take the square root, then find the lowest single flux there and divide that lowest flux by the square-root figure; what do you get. 0.996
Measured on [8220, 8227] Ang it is 0.998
